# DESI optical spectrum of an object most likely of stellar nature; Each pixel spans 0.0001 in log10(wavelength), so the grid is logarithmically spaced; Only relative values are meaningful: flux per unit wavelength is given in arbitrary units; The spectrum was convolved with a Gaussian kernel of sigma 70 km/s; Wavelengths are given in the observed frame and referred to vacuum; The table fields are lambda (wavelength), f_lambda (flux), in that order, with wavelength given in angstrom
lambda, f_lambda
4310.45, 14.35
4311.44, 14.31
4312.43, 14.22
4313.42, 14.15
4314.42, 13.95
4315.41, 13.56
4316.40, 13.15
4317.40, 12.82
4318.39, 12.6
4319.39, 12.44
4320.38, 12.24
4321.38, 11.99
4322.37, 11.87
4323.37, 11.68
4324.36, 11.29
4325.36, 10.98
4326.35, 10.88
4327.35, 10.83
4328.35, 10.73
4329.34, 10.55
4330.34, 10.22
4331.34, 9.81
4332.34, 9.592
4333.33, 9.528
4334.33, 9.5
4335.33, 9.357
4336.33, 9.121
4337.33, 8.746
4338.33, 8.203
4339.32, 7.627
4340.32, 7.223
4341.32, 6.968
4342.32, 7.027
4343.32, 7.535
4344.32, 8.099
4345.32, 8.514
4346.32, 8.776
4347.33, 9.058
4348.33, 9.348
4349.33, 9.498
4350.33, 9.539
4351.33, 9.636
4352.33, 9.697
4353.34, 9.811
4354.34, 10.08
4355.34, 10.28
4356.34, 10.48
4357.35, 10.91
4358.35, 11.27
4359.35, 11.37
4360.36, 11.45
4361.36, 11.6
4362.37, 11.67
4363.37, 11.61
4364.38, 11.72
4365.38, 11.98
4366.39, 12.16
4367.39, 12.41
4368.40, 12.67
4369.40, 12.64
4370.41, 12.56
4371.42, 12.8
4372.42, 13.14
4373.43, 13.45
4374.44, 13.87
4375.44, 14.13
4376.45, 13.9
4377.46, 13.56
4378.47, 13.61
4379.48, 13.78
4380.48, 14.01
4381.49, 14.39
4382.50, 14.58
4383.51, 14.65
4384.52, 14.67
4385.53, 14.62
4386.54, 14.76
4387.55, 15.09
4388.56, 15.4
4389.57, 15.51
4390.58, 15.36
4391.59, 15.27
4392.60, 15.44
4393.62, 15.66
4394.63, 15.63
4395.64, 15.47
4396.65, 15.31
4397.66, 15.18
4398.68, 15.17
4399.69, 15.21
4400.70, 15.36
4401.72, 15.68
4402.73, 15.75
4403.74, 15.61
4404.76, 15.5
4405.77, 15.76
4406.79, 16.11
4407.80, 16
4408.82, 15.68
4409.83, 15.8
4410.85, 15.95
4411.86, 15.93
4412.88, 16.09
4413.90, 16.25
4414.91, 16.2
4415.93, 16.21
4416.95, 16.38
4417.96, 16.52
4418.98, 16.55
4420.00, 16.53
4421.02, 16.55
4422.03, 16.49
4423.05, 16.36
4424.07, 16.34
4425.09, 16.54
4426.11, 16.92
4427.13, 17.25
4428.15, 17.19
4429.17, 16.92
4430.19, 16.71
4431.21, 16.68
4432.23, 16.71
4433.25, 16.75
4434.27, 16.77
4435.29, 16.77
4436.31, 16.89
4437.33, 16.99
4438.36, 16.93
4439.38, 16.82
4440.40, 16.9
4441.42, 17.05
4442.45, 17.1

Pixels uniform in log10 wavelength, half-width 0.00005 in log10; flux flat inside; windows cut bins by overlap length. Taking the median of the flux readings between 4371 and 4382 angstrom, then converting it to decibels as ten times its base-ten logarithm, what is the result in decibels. 11.4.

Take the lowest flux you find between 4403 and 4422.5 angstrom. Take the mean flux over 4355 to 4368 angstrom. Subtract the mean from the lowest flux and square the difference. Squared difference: 16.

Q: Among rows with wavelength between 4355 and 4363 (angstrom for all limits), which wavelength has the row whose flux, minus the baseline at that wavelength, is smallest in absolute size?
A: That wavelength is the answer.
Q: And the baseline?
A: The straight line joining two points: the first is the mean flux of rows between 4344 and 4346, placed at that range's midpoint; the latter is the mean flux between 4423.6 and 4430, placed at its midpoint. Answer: 4355.34 angstrom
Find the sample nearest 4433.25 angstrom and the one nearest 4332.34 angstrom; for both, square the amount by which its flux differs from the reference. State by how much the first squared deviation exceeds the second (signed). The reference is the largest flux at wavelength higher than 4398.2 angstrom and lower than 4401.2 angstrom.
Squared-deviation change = -31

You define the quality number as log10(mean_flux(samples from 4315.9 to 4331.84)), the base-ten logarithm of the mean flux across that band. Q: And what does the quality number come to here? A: 1.06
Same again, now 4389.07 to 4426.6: 1.20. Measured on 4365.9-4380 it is 1.12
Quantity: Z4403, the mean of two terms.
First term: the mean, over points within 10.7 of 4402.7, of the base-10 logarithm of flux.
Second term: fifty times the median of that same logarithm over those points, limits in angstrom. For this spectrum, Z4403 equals 30.5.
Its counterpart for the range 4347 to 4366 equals 26.0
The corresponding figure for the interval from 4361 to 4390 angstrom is 28.9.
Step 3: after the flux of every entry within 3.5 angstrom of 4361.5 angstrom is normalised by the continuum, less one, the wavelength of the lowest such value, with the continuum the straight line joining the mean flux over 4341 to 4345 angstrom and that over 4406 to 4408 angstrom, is 4364.38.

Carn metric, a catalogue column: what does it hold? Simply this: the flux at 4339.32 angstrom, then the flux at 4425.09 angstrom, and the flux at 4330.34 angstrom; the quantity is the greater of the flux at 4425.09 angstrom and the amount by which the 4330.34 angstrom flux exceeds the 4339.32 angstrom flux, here 16.5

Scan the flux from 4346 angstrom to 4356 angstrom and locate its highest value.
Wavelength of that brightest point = 4355.34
